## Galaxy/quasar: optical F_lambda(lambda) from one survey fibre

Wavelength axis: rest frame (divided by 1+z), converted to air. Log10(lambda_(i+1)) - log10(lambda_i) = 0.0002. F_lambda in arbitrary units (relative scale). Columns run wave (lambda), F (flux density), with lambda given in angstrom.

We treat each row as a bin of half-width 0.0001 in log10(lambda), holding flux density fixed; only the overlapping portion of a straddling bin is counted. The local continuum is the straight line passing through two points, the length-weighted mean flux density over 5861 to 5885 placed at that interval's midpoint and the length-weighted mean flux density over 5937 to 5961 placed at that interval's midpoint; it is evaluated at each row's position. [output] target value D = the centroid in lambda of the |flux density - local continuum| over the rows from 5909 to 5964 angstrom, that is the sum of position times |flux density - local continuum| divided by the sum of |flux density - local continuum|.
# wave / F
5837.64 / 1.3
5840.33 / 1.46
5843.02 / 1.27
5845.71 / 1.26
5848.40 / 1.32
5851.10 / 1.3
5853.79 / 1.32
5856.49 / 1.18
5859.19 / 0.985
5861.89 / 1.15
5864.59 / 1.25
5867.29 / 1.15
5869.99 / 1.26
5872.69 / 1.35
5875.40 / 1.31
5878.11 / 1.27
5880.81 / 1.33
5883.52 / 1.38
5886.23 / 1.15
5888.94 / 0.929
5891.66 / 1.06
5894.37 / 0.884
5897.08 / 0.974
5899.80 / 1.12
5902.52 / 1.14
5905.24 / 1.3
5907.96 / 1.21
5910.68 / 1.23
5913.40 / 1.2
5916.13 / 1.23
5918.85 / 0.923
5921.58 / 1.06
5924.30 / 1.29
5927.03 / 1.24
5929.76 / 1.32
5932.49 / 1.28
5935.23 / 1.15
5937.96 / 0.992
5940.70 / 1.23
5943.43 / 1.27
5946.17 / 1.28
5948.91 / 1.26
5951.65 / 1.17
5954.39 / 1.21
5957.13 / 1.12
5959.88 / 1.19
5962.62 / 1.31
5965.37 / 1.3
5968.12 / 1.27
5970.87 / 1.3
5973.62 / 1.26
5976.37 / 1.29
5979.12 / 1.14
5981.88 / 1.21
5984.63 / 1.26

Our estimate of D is 5934.8 angstrom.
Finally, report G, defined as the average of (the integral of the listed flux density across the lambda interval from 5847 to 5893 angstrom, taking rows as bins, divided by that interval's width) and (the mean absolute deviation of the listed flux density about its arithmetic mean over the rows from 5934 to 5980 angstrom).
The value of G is 0.642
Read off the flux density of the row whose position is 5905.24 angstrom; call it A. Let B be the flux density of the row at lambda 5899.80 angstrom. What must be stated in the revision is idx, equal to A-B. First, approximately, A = 1.3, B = 1.12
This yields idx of 0.18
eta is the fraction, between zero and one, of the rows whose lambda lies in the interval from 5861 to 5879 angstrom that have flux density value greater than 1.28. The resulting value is 0.29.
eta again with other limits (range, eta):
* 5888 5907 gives 0.14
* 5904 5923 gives 0.14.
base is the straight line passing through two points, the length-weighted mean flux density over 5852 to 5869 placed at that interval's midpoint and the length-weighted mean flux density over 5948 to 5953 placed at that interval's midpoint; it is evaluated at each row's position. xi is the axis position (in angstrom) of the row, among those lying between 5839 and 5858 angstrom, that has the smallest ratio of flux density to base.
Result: 5856.49 angstrom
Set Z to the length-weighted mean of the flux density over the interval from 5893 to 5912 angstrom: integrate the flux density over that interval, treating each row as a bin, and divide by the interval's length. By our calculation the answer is 1.12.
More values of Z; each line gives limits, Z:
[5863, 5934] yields 1.19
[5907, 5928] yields 1.17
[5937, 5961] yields 1.19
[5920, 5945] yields 1.20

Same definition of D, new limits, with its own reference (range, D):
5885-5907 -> 5894.2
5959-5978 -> 5969.2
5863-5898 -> 5887.6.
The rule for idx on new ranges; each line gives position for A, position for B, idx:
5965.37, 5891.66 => 0.24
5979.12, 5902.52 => 0.00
